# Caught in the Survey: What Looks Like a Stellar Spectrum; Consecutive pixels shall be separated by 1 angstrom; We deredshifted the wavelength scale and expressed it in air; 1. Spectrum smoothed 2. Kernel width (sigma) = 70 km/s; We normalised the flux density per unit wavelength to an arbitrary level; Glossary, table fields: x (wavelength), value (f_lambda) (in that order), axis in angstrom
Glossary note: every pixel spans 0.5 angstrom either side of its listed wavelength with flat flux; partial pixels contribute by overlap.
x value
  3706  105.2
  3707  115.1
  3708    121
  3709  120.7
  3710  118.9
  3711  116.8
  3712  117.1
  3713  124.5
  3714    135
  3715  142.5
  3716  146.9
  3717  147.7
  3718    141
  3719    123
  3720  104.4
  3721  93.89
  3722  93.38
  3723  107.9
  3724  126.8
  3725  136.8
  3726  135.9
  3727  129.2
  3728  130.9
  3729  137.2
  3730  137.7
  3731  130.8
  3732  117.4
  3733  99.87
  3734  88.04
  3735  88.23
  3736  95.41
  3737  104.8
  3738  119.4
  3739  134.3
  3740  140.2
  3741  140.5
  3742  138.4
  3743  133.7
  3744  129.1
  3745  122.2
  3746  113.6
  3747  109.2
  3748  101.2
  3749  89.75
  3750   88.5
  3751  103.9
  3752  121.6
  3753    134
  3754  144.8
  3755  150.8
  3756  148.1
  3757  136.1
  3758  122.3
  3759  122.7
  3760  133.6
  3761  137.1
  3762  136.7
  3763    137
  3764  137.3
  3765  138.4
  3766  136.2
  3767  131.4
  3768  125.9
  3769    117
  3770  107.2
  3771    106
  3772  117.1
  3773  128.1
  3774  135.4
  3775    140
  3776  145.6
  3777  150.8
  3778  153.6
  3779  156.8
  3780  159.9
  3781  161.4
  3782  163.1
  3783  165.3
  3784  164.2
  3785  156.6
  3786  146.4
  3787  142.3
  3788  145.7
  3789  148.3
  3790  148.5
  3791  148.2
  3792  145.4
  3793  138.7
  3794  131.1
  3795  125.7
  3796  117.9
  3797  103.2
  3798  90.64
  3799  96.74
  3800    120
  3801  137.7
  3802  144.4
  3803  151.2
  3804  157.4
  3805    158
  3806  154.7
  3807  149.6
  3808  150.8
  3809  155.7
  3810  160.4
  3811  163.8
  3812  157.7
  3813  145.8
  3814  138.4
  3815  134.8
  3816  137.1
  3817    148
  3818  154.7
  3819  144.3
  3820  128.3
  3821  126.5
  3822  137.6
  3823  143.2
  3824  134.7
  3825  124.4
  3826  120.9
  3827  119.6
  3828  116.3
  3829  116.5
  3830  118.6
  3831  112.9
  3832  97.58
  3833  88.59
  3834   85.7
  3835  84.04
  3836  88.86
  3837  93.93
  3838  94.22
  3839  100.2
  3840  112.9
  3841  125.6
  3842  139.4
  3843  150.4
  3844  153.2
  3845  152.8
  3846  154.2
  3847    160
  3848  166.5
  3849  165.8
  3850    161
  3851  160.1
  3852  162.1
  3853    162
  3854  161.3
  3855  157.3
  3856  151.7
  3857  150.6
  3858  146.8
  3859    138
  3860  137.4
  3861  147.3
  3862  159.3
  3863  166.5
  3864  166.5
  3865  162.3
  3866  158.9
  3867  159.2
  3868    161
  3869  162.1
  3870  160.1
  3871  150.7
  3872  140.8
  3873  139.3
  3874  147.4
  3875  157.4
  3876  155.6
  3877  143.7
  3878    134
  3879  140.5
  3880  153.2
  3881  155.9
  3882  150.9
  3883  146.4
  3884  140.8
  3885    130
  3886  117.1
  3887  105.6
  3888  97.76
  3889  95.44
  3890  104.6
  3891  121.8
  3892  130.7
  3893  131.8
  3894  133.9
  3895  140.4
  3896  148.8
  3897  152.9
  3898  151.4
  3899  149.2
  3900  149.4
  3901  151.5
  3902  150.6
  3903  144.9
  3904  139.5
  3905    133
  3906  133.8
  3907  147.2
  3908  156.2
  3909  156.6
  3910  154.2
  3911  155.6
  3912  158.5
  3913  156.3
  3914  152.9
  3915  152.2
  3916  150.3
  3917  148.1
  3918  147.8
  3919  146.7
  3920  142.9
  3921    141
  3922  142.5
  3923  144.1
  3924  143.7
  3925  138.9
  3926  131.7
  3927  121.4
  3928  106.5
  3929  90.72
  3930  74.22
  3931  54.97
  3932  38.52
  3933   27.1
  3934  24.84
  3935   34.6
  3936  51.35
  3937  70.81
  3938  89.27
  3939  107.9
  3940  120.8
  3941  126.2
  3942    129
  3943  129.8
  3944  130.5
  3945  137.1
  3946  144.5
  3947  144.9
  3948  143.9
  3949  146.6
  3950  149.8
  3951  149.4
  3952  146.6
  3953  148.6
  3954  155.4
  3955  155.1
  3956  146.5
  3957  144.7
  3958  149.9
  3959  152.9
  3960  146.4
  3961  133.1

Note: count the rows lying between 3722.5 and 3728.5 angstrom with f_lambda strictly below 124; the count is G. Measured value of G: 1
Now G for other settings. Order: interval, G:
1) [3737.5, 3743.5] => 1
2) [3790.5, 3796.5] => 1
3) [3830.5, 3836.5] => 6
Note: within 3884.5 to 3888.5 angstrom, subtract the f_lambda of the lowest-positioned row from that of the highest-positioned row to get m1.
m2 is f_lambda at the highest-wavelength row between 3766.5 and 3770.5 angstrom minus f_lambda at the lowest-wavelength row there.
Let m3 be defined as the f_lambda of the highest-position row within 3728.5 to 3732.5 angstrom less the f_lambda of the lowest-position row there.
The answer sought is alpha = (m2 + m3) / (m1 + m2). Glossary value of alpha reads 0.8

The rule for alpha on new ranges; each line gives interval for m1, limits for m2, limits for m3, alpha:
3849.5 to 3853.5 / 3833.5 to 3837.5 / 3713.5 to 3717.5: 2.3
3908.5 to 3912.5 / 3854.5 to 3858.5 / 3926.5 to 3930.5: 6.7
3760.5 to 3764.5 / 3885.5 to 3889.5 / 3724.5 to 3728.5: 1.3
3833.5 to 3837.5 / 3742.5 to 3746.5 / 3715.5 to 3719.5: 3.7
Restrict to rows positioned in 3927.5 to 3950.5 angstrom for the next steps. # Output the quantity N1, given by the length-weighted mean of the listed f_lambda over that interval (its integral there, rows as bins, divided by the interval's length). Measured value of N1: 99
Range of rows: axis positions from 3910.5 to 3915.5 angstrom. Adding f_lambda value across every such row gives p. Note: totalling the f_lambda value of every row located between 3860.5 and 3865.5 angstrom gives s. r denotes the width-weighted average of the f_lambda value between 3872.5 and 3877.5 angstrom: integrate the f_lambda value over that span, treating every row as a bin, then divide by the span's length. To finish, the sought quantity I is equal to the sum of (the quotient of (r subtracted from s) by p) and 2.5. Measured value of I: 3.34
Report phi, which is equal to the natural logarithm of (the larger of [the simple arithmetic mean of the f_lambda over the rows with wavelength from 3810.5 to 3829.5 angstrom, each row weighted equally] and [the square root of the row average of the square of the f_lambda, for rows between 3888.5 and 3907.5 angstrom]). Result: 4.93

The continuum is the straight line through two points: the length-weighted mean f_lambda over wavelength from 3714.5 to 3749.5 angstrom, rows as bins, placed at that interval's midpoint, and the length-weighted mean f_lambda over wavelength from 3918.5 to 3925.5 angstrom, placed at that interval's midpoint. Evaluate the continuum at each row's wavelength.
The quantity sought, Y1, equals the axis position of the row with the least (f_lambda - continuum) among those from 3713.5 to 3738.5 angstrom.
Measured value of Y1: 3734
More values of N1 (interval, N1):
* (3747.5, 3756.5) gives 120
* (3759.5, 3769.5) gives 133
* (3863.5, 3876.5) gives 155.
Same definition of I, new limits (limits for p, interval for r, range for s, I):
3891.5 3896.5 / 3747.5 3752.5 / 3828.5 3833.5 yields 3.13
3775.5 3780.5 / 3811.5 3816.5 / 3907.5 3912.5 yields 3.33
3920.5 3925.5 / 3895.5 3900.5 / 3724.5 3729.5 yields 3.23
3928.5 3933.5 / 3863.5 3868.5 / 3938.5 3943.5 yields 4.08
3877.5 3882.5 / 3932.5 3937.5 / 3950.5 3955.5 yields 3.47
